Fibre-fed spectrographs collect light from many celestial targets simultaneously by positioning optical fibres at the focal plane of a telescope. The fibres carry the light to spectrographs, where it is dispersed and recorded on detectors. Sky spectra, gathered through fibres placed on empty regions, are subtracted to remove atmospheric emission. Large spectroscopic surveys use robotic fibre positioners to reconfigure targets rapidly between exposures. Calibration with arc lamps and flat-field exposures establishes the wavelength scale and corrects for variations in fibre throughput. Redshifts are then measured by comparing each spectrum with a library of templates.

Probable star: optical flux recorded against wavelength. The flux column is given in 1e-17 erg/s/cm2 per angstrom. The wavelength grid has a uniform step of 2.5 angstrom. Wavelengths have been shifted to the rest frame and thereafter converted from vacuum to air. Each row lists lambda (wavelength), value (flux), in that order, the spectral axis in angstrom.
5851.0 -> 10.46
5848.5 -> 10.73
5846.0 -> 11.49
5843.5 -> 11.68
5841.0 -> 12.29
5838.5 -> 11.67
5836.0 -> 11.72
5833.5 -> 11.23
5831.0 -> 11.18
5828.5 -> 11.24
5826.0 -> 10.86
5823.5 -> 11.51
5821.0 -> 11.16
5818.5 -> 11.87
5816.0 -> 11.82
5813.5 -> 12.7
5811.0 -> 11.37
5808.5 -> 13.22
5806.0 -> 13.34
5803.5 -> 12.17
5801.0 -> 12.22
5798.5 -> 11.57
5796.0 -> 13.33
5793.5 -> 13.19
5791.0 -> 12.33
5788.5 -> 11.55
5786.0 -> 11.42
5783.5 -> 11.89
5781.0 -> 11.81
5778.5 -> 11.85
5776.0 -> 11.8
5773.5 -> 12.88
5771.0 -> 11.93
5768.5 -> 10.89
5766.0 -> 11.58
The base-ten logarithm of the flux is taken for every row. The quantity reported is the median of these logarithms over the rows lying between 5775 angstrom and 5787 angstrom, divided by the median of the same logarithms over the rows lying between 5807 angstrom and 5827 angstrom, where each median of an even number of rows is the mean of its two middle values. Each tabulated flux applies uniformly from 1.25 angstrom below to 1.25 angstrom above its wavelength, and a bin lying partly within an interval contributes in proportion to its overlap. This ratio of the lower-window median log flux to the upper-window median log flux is 1.01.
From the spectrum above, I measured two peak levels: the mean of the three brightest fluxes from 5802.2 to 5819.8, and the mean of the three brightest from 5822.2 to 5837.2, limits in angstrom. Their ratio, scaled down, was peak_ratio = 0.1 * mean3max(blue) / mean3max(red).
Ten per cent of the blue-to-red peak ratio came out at 0.114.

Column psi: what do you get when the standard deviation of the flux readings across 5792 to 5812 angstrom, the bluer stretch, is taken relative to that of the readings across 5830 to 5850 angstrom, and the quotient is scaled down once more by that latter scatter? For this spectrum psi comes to 4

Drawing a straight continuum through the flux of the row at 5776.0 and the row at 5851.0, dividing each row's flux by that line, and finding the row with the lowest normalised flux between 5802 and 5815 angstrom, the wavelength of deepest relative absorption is 5811.0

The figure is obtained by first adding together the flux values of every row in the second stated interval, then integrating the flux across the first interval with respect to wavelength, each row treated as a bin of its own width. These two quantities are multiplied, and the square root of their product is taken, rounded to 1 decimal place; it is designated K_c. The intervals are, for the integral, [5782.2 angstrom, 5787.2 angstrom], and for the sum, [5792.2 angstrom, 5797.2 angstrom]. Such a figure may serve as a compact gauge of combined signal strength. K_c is 39.3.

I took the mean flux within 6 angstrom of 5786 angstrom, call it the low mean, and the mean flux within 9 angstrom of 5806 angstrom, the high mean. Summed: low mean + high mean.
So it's 24.2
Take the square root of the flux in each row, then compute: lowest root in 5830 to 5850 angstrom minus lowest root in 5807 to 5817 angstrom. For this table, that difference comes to -0.10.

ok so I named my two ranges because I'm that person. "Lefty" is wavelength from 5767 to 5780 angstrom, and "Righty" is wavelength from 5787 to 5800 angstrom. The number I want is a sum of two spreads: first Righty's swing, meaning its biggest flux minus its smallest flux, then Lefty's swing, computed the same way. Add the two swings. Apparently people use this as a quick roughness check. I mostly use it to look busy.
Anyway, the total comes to 3.8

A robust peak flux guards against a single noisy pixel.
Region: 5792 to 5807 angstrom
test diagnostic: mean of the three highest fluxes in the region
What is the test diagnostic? 13.3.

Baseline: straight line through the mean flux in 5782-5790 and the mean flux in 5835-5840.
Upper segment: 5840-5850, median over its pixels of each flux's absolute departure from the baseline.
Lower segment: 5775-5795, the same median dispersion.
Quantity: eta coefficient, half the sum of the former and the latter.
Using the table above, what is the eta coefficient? 0.31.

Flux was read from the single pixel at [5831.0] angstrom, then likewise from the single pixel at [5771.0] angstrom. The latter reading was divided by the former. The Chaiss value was 1.07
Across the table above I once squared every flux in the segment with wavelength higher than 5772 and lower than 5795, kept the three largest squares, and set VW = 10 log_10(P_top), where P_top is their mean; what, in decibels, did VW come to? 22.1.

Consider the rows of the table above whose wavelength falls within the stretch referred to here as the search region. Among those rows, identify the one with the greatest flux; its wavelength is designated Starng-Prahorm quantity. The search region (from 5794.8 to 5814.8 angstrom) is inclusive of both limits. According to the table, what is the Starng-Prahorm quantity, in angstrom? 5806.0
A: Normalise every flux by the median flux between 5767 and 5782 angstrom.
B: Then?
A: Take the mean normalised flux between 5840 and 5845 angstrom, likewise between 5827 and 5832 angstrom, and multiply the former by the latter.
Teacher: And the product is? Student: 0.96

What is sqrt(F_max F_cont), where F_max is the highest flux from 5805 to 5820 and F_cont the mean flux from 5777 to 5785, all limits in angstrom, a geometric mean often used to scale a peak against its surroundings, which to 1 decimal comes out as 12.6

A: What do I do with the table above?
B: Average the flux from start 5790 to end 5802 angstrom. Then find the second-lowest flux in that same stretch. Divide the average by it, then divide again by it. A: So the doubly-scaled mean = 0.084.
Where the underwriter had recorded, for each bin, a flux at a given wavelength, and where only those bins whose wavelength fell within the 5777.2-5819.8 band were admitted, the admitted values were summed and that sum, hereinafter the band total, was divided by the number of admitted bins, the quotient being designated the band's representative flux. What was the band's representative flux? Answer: 12.2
